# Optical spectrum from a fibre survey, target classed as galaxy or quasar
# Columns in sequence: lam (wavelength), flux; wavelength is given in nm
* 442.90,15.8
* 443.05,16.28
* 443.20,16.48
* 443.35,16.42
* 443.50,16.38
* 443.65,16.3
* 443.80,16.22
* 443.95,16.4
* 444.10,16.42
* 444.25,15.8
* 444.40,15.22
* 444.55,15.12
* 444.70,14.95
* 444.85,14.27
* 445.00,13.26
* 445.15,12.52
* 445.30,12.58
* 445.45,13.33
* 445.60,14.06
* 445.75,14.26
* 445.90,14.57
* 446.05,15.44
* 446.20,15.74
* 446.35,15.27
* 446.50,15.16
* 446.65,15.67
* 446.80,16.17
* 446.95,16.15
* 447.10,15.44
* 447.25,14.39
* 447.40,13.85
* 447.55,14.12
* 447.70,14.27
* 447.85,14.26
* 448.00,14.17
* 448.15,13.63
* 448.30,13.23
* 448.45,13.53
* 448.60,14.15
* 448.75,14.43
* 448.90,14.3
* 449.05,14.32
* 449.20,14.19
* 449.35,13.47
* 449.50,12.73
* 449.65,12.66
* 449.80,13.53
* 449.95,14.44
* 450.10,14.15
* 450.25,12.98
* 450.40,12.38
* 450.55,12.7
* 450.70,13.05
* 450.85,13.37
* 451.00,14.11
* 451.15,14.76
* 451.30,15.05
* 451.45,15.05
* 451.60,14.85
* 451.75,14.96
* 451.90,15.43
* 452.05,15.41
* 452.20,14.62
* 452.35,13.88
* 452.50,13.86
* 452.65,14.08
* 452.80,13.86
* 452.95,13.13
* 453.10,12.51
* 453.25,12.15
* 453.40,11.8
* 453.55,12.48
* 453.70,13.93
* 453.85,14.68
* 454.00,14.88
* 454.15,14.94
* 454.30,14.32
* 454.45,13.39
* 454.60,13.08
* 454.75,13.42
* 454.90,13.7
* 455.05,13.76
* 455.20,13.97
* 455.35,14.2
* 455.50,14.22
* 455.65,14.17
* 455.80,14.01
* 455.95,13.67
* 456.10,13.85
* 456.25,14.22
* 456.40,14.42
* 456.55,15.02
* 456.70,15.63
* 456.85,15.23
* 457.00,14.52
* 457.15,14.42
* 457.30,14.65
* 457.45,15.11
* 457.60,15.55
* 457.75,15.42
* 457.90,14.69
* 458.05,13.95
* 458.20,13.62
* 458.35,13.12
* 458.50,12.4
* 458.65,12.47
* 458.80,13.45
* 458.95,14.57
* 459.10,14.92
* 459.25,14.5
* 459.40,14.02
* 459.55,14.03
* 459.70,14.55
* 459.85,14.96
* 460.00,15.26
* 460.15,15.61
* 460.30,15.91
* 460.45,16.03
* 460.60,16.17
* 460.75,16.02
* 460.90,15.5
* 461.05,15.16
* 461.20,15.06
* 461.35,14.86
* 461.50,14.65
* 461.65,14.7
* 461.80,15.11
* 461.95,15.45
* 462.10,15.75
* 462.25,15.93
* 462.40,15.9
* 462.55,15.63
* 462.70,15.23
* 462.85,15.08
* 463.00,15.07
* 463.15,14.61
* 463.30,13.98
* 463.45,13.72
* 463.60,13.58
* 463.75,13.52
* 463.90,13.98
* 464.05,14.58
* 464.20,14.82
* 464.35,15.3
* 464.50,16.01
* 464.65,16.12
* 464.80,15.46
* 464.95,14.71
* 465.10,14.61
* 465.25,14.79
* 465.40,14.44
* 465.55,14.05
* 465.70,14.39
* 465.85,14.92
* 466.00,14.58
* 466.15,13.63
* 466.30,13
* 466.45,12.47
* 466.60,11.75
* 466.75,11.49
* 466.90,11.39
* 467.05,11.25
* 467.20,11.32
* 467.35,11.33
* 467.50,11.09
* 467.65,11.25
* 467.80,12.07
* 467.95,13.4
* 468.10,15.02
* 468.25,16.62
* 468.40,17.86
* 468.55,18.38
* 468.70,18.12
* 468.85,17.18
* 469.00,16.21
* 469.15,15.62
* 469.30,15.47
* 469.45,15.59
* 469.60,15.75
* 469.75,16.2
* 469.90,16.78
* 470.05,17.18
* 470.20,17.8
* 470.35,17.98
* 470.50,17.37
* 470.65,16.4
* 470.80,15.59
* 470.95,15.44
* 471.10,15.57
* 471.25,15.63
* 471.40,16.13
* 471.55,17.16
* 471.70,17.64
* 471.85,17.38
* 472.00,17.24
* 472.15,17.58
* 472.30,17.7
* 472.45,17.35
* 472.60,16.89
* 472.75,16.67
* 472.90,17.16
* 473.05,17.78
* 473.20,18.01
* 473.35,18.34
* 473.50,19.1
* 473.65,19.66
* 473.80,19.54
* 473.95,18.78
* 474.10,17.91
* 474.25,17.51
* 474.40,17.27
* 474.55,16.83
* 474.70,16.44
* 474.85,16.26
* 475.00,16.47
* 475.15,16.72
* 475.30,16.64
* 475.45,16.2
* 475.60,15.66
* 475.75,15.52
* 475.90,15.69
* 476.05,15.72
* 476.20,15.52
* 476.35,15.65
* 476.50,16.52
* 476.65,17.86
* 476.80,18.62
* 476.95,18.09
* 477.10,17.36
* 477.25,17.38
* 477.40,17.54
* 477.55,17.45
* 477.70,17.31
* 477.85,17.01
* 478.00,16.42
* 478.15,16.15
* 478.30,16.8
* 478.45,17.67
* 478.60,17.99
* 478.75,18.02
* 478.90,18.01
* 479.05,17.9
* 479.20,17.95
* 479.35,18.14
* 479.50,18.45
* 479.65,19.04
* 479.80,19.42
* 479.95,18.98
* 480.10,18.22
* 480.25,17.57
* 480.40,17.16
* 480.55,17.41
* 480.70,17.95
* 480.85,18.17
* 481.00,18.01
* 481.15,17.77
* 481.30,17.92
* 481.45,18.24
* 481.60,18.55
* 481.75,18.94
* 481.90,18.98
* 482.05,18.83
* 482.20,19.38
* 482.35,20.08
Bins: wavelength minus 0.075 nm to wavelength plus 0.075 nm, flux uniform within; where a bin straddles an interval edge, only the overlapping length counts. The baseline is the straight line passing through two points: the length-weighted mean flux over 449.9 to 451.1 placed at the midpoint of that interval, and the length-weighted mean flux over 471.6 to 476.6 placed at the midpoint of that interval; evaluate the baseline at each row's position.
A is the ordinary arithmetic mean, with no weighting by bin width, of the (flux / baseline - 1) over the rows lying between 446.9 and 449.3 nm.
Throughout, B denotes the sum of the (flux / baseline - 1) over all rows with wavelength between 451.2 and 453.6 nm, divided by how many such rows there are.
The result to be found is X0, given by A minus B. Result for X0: 0.08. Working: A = 0.10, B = 0.02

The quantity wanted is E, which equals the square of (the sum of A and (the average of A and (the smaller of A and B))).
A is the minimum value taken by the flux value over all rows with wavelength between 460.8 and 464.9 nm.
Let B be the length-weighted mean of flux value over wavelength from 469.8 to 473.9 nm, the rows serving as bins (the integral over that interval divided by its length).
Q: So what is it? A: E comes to 731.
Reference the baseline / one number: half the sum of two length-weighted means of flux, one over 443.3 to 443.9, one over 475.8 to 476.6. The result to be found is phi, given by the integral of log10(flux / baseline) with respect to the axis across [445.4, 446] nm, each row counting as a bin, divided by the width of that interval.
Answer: -0.057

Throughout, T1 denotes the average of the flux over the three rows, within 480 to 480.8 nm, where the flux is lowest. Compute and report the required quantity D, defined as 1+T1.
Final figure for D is 18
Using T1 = 17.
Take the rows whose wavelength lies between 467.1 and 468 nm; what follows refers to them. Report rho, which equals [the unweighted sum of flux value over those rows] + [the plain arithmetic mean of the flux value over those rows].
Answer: 82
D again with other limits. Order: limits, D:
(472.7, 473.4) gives 18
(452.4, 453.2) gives 14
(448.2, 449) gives 15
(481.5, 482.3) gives 20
